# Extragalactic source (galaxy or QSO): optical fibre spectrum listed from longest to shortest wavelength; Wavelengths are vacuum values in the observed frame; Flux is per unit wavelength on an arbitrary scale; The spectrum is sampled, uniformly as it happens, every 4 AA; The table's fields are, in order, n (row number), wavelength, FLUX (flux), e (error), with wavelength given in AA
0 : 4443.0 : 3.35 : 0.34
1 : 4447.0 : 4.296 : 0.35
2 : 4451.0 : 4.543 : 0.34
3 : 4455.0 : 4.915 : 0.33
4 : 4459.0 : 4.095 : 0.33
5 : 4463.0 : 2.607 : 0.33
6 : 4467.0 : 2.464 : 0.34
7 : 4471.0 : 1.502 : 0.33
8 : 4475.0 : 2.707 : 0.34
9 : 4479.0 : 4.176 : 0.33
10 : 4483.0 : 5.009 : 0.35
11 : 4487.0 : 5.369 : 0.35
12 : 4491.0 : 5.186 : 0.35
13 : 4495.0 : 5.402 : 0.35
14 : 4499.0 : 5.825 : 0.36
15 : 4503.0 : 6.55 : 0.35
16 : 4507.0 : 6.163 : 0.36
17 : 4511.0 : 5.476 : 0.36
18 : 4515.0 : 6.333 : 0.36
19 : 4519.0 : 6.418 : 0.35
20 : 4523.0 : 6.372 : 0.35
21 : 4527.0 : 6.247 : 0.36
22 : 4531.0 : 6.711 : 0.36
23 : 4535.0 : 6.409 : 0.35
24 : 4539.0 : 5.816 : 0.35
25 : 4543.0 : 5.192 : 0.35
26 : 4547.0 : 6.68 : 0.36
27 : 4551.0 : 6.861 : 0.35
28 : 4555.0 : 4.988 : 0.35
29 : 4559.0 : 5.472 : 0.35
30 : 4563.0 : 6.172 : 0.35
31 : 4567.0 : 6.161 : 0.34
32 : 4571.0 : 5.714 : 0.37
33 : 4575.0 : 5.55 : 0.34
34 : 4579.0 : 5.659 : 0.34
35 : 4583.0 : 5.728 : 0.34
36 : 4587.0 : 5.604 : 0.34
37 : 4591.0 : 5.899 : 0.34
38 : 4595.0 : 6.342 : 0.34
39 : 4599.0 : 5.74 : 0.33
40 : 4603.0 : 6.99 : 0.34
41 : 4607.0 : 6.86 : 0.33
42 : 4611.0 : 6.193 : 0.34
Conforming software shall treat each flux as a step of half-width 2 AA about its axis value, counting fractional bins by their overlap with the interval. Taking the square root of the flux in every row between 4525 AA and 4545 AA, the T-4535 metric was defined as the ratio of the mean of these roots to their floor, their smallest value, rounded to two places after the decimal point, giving 1.08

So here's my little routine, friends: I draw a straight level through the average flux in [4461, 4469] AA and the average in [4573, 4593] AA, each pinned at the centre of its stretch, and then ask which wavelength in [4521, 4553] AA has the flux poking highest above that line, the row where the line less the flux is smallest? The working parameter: 4531.0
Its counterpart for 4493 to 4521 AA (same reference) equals 4503.0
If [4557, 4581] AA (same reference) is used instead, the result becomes 4563.0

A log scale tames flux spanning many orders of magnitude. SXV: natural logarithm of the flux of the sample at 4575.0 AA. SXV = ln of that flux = 1.71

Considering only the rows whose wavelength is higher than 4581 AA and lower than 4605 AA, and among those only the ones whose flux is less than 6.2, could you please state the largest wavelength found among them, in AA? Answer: 4599.0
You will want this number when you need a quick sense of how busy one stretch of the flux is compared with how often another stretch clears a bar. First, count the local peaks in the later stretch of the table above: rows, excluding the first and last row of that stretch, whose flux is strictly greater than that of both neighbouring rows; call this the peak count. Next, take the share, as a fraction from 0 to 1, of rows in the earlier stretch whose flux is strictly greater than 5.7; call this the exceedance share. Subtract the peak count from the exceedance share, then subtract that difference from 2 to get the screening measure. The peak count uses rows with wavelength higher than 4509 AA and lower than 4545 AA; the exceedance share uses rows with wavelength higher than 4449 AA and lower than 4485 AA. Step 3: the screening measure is 4.0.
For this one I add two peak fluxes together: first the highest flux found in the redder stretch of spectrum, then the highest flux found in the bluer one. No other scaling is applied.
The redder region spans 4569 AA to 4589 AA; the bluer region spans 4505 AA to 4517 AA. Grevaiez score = 12.1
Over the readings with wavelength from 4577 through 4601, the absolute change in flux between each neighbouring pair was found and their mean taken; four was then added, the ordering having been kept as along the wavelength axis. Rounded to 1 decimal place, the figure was 4.3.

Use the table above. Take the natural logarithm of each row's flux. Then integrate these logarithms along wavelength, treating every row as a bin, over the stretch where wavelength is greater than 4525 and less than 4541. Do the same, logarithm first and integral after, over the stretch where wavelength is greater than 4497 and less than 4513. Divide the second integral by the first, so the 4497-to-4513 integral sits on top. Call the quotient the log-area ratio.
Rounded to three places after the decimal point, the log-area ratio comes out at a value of 0.974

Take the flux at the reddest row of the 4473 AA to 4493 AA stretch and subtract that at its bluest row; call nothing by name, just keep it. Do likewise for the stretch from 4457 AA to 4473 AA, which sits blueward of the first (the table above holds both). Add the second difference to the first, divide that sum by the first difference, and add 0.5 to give 0.5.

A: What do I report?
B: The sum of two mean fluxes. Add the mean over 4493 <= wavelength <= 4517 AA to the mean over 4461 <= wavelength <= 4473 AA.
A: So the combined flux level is 8.1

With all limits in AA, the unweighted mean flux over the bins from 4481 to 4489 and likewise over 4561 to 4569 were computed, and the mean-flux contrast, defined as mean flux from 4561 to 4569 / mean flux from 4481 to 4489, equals 1.19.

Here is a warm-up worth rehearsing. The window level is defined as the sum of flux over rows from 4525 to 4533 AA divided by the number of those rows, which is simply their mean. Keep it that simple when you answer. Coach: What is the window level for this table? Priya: 6.48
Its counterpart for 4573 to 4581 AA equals 5.60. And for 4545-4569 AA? 6.06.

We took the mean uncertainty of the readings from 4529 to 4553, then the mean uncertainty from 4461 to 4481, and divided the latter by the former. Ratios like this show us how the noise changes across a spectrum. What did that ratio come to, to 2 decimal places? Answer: 0.95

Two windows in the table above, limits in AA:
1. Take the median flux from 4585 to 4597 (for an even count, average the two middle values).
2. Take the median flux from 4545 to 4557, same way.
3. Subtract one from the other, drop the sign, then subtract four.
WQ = -3.2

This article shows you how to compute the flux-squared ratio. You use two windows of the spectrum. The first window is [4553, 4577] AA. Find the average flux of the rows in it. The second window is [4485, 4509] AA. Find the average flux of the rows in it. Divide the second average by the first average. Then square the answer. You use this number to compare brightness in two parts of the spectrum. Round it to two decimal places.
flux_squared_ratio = 1.03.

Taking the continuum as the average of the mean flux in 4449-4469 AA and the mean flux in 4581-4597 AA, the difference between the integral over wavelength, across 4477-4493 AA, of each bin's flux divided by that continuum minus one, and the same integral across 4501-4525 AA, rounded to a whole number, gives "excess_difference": -7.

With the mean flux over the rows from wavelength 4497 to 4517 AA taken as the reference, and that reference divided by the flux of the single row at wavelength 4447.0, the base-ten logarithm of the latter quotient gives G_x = 0.15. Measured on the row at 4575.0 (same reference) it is 0.04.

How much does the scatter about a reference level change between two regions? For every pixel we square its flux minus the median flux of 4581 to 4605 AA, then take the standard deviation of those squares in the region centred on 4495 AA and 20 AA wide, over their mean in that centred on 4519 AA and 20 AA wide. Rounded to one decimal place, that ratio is 0.8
